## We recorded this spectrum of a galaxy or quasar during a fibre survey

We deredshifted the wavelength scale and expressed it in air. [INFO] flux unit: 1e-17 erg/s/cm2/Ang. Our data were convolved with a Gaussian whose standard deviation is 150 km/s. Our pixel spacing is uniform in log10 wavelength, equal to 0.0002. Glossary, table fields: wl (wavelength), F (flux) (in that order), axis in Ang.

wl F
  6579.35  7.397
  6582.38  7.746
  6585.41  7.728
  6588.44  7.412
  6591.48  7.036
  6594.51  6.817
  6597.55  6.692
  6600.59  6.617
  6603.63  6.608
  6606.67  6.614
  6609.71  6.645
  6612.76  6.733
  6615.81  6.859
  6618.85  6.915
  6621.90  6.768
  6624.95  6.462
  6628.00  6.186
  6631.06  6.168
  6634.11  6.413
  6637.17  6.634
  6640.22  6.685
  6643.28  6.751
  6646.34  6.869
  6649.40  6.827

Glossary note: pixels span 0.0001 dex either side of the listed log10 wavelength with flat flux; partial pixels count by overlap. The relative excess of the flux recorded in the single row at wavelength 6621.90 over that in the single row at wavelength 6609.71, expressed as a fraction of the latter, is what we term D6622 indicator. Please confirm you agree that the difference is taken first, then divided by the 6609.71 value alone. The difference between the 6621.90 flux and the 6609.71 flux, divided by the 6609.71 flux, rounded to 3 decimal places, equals 0.019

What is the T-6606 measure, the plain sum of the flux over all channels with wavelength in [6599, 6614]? 33.2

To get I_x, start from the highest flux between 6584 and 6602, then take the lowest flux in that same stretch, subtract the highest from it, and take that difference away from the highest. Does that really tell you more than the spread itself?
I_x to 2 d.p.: 8.84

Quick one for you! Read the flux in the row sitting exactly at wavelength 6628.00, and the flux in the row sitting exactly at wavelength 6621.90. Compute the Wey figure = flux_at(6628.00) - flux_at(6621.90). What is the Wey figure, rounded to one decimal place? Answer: -0.6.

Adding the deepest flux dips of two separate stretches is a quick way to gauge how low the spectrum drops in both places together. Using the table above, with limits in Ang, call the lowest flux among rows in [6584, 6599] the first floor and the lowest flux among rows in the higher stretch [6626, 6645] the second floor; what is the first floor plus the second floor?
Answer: 12.9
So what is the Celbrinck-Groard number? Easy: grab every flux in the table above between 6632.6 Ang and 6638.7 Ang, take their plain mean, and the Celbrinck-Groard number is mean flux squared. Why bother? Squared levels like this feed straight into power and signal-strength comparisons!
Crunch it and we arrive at 42.6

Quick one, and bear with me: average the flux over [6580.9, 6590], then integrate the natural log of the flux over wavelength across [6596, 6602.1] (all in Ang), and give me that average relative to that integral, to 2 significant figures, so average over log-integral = 0.66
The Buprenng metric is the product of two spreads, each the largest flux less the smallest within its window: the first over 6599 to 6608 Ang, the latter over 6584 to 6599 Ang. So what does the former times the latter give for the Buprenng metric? 0.01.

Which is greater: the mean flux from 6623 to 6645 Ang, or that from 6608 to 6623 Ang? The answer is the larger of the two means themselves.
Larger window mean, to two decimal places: 6.78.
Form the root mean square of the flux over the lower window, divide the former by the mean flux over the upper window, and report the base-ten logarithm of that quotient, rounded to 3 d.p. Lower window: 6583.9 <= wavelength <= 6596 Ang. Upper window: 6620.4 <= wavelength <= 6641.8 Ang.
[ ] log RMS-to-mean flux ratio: 0.050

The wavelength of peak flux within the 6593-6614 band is 6594.51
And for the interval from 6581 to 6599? 6582.38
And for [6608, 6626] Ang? 6618.85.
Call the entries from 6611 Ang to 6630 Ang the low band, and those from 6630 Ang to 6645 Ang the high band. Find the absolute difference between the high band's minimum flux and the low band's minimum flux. 0.0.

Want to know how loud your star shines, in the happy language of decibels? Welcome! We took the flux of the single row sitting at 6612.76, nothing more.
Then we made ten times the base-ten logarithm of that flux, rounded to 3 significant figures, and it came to 8.28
